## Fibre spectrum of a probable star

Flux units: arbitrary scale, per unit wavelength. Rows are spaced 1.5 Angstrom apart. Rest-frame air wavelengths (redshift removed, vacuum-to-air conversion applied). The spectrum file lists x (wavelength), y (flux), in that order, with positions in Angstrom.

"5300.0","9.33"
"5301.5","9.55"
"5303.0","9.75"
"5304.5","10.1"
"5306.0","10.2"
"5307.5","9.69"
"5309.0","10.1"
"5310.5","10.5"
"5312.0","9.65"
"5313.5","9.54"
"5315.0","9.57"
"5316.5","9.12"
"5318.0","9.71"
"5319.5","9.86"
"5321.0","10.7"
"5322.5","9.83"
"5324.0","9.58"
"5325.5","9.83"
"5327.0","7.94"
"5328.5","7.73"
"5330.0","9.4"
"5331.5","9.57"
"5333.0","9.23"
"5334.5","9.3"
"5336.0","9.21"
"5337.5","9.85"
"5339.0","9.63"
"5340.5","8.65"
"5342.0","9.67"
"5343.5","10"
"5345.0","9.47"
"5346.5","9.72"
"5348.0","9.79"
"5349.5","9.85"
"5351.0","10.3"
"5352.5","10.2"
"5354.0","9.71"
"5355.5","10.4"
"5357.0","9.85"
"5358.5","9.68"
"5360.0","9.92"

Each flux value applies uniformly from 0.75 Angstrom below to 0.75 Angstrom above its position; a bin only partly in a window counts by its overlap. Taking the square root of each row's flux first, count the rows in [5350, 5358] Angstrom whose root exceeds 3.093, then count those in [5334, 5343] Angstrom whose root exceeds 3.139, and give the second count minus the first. -5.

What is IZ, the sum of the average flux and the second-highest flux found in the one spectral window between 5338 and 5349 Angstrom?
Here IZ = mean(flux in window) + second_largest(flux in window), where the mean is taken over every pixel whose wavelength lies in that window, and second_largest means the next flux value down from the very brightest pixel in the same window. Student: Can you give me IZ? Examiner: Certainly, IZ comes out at 19.4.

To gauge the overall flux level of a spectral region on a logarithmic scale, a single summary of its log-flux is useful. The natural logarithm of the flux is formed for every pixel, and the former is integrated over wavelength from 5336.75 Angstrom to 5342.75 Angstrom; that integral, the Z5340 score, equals 13.47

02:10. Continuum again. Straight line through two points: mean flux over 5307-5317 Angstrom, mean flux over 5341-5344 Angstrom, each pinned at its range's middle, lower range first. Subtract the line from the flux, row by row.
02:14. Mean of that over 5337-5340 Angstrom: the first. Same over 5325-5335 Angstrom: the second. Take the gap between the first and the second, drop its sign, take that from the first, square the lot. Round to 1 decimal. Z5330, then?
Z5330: 0.6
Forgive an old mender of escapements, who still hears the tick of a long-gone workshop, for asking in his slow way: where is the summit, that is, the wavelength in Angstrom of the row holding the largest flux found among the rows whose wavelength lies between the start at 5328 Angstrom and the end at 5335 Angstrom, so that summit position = 5331.5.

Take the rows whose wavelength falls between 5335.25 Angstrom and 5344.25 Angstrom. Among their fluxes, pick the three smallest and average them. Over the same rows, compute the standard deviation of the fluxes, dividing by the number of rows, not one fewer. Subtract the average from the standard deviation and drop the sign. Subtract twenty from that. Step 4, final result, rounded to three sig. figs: -11.3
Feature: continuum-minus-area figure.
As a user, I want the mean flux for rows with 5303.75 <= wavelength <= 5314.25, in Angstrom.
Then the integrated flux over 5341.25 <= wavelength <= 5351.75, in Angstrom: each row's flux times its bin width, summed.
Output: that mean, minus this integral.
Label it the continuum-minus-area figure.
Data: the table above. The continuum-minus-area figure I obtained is -93.2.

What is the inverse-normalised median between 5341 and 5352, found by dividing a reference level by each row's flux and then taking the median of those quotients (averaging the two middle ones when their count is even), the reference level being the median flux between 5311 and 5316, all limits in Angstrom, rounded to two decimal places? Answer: 0.98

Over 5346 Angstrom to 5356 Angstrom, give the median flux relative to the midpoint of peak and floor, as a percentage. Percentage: 98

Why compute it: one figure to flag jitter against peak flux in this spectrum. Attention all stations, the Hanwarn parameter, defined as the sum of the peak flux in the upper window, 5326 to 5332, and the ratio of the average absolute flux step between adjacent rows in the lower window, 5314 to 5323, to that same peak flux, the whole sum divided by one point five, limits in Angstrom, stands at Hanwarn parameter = 6.42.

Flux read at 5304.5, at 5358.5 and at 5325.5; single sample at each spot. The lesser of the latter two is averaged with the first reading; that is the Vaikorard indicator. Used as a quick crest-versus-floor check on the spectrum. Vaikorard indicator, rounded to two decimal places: 9.89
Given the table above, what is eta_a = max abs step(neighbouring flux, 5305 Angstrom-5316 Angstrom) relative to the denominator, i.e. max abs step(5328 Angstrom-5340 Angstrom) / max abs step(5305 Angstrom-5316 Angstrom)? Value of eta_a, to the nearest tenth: 2.0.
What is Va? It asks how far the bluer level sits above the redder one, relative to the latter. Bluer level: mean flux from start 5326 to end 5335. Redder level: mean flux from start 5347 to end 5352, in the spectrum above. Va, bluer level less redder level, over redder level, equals -0.11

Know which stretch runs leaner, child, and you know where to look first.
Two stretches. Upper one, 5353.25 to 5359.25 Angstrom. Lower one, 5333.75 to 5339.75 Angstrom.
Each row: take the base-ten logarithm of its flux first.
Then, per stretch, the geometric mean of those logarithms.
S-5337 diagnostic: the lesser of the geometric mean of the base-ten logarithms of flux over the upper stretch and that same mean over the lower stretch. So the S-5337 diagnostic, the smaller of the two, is 0.98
